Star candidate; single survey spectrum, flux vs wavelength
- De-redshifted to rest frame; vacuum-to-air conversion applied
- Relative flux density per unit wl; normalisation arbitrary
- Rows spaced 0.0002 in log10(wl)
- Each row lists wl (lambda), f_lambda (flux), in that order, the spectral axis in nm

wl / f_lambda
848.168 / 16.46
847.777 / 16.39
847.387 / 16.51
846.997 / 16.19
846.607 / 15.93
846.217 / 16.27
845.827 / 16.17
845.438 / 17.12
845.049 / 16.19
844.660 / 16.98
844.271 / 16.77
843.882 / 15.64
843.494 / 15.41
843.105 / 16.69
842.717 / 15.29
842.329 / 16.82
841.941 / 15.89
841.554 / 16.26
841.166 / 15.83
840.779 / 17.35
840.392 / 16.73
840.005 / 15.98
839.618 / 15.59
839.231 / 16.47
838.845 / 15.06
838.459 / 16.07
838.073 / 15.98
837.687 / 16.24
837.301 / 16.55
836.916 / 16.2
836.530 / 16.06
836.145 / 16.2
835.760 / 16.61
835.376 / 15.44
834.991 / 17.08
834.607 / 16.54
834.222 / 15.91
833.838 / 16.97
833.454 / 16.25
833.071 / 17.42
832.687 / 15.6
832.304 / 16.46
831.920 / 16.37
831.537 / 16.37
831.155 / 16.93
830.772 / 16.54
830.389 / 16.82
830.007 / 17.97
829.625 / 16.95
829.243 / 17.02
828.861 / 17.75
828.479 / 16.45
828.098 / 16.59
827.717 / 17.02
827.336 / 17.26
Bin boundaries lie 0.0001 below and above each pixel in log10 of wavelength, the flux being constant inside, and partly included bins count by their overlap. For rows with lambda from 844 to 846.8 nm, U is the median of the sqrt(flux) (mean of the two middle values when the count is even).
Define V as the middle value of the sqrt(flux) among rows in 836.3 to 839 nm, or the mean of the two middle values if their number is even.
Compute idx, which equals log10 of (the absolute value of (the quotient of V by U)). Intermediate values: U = 4.03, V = 4.01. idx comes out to -0.003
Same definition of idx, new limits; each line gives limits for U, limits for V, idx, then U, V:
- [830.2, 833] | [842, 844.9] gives 0.003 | 4.06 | 4.09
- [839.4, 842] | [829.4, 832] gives 0.011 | 4.00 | 4.10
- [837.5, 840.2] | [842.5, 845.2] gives 0.003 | 4.00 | 4.02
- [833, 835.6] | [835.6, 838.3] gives -0.005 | 4.07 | 4.02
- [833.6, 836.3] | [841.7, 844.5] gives -0.009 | 4.07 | 3.99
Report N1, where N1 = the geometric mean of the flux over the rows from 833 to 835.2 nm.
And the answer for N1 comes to 16.7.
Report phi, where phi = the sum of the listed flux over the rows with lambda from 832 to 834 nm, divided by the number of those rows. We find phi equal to 16.5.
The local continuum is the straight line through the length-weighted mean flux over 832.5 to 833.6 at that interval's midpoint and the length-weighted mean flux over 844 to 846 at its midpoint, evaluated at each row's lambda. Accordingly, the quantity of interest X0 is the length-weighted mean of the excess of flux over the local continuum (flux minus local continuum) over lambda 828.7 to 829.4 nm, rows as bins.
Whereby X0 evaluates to 1.01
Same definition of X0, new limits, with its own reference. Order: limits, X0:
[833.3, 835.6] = -0.09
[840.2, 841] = 0.45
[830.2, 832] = 0.21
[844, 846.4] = -0.06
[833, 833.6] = 0.32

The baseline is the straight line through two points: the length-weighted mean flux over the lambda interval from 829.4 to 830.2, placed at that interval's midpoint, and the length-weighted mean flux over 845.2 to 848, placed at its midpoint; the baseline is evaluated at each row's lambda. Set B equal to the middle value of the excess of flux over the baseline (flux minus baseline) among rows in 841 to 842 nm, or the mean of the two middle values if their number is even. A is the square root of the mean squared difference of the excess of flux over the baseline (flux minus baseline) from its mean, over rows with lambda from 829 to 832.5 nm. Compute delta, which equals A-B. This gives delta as 1.21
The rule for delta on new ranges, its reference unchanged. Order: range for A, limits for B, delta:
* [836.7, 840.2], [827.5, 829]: 1.17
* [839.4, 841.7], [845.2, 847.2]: 0.76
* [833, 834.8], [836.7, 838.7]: 1.30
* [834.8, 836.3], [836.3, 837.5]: 1.39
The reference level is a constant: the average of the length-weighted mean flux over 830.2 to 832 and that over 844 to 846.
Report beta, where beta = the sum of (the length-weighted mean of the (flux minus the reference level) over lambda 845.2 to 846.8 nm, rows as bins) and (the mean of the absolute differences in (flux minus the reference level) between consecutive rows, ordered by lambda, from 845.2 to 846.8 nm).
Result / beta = 0.2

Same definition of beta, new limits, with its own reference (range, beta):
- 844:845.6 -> 0.7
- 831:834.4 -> 0.6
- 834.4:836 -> 0.9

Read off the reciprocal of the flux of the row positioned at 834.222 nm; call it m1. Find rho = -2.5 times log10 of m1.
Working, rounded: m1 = 0.063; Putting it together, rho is 3.00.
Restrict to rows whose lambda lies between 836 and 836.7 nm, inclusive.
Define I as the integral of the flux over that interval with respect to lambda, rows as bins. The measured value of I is 11.3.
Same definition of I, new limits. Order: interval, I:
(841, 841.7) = 11.2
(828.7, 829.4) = 12.2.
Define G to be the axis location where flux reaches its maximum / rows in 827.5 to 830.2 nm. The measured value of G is 830.007 nm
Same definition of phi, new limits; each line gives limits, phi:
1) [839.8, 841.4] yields 16.5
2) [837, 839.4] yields 16.1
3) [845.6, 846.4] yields 16.2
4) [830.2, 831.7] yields 16.7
